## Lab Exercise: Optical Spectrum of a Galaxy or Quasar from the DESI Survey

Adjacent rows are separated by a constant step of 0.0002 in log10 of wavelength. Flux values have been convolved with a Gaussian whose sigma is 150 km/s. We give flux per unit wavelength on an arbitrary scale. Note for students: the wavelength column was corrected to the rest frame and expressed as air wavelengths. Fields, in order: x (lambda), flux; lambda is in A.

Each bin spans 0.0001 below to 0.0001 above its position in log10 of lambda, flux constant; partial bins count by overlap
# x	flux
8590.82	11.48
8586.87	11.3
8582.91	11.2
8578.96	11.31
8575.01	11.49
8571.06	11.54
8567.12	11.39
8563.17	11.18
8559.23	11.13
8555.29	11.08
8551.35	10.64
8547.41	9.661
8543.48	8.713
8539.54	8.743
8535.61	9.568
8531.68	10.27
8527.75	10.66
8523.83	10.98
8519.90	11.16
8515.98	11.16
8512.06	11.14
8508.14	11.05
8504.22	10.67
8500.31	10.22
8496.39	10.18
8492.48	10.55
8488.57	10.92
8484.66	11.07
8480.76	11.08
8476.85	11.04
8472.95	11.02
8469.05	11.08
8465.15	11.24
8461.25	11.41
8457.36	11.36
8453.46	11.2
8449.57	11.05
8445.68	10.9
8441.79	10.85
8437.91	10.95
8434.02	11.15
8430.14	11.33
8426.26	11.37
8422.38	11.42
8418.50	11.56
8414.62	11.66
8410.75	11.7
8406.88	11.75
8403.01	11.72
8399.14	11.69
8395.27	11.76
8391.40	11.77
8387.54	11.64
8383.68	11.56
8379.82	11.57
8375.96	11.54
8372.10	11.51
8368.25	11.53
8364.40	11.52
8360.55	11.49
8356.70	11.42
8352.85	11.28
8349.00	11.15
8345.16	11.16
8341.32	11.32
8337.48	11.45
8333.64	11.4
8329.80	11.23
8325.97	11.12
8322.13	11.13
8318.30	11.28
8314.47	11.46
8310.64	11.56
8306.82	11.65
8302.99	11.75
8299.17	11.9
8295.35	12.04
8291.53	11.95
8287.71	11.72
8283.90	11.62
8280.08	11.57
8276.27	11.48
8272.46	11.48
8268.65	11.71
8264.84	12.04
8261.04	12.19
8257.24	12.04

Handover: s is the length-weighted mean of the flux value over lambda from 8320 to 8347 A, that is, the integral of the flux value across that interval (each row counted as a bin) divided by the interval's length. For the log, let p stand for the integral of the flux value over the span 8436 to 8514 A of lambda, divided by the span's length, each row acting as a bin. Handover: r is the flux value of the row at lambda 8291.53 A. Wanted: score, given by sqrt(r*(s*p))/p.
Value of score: 3.51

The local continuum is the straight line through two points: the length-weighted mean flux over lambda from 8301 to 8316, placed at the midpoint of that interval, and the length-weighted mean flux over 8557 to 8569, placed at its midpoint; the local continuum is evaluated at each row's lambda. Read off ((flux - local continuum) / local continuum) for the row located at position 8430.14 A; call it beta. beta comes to -0.01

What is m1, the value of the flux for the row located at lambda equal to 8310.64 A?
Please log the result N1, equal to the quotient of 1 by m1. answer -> 0.0865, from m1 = 11.56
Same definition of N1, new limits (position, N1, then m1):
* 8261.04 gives 0.0820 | 12.19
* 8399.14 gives 0.0855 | 11.69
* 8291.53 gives 0.0837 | 11.95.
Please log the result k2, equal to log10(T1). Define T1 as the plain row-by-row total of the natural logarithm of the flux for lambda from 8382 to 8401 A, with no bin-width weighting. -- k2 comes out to 1.090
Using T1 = 12.3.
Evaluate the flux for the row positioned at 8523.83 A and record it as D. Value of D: 10.98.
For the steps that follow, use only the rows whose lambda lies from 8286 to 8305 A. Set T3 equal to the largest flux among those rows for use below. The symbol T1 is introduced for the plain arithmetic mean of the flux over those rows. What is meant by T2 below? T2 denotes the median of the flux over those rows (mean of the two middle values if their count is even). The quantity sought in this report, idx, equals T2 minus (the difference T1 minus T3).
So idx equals 12.1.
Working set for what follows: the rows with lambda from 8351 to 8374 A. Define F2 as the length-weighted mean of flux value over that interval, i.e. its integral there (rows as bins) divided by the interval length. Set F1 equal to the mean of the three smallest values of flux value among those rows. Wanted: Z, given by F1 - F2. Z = -0.06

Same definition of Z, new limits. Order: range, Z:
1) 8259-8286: -0.22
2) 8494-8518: -0.38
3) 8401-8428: -0.15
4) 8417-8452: -0.27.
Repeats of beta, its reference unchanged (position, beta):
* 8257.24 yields 0.03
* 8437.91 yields -0.04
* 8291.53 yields 0.03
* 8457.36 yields 0.00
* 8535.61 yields -0.15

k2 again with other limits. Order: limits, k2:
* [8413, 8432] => 1.086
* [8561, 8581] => 1.085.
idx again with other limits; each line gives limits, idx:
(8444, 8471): 11.4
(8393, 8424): 11.8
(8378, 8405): 11.8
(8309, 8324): 11.6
